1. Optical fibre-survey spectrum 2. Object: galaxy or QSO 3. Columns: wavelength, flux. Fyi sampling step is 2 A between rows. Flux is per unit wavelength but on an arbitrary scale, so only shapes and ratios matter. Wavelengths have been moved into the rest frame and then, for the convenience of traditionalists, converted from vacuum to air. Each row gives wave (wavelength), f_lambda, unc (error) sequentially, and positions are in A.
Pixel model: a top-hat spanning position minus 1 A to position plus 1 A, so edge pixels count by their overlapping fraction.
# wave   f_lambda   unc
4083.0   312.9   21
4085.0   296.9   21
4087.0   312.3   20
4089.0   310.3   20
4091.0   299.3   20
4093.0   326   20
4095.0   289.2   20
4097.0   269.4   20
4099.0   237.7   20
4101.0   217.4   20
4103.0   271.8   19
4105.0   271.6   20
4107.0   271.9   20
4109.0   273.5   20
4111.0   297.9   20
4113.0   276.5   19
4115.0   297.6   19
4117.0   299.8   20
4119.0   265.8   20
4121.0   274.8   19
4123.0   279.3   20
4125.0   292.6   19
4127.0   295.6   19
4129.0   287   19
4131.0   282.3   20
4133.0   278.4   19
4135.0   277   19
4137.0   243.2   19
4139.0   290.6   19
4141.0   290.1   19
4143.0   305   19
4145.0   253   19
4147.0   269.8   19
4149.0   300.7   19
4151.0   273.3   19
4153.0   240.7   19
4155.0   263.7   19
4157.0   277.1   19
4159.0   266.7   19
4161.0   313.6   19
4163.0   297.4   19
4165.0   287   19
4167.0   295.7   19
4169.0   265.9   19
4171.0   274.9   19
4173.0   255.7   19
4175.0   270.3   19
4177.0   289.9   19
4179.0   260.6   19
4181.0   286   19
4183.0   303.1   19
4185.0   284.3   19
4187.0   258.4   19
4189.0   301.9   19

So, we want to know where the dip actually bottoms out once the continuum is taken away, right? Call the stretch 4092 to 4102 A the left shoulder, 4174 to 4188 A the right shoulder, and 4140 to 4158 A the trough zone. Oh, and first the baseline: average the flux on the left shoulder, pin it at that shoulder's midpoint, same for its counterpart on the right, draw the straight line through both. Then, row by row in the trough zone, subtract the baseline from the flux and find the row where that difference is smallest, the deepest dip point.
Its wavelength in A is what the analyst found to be 4153.0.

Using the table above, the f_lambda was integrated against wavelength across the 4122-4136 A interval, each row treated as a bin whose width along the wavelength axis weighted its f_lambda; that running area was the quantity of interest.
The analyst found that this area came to 3984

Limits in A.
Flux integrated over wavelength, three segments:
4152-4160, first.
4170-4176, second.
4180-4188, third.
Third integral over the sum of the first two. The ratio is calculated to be 0.6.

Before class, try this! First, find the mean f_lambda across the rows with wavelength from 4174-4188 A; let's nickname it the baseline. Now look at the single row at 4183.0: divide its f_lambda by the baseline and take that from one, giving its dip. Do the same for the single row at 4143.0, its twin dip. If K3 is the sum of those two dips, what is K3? -0.18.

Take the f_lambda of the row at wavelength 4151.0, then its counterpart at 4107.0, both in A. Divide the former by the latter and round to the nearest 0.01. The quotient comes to 1.01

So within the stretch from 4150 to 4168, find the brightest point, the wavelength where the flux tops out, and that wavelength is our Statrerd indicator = 4161.0 A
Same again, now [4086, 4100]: 4093.0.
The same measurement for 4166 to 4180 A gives 4167.0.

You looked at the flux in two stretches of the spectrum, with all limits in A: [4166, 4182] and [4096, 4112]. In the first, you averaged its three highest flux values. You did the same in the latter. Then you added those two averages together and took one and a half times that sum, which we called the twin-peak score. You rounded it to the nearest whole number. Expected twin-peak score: 857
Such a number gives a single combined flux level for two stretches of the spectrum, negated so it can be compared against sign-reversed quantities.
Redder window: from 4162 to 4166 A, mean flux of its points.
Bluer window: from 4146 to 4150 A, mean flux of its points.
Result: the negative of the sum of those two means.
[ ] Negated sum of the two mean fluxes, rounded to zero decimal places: -577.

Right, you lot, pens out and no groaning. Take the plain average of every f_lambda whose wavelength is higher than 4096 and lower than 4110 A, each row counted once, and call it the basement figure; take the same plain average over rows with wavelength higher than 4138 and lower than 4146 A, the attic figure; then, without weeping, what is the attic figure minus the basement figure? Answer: 26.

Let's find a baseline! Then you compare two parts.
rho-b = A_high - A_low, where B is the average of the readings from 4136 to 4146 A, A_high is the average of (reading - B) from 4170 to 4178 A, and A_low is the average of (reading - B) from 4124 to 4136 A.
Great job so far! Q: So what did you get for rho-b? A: -13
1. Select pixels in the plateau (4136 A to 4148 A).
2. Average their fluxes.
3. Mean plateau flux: 275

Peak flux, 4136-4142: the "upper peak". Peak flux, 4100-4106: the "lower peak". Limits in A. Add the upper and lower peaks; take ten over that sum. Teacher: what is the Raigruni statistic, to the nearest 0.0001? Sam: 0.0178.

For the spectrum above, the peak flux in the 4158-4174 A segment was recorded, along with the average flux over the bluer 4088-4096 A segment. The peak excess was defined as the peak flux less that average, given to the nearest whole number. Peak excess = 7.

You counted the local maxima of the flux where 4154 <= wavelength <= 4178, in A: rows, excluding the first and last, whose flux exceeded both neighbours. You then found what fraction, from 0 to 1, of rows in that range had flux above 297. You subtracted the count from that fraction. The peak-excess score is -3.8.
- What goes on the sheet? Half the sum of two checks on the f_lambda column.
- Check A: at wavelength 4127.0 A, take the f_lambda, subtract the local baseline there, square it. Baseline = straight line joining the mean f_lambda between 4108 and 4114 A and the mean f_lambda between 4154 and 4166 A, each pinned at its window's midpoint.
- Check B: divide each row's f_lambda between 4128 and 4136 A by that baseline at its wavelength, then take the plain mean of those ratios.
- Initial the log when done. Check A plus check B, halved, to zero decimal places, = 78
